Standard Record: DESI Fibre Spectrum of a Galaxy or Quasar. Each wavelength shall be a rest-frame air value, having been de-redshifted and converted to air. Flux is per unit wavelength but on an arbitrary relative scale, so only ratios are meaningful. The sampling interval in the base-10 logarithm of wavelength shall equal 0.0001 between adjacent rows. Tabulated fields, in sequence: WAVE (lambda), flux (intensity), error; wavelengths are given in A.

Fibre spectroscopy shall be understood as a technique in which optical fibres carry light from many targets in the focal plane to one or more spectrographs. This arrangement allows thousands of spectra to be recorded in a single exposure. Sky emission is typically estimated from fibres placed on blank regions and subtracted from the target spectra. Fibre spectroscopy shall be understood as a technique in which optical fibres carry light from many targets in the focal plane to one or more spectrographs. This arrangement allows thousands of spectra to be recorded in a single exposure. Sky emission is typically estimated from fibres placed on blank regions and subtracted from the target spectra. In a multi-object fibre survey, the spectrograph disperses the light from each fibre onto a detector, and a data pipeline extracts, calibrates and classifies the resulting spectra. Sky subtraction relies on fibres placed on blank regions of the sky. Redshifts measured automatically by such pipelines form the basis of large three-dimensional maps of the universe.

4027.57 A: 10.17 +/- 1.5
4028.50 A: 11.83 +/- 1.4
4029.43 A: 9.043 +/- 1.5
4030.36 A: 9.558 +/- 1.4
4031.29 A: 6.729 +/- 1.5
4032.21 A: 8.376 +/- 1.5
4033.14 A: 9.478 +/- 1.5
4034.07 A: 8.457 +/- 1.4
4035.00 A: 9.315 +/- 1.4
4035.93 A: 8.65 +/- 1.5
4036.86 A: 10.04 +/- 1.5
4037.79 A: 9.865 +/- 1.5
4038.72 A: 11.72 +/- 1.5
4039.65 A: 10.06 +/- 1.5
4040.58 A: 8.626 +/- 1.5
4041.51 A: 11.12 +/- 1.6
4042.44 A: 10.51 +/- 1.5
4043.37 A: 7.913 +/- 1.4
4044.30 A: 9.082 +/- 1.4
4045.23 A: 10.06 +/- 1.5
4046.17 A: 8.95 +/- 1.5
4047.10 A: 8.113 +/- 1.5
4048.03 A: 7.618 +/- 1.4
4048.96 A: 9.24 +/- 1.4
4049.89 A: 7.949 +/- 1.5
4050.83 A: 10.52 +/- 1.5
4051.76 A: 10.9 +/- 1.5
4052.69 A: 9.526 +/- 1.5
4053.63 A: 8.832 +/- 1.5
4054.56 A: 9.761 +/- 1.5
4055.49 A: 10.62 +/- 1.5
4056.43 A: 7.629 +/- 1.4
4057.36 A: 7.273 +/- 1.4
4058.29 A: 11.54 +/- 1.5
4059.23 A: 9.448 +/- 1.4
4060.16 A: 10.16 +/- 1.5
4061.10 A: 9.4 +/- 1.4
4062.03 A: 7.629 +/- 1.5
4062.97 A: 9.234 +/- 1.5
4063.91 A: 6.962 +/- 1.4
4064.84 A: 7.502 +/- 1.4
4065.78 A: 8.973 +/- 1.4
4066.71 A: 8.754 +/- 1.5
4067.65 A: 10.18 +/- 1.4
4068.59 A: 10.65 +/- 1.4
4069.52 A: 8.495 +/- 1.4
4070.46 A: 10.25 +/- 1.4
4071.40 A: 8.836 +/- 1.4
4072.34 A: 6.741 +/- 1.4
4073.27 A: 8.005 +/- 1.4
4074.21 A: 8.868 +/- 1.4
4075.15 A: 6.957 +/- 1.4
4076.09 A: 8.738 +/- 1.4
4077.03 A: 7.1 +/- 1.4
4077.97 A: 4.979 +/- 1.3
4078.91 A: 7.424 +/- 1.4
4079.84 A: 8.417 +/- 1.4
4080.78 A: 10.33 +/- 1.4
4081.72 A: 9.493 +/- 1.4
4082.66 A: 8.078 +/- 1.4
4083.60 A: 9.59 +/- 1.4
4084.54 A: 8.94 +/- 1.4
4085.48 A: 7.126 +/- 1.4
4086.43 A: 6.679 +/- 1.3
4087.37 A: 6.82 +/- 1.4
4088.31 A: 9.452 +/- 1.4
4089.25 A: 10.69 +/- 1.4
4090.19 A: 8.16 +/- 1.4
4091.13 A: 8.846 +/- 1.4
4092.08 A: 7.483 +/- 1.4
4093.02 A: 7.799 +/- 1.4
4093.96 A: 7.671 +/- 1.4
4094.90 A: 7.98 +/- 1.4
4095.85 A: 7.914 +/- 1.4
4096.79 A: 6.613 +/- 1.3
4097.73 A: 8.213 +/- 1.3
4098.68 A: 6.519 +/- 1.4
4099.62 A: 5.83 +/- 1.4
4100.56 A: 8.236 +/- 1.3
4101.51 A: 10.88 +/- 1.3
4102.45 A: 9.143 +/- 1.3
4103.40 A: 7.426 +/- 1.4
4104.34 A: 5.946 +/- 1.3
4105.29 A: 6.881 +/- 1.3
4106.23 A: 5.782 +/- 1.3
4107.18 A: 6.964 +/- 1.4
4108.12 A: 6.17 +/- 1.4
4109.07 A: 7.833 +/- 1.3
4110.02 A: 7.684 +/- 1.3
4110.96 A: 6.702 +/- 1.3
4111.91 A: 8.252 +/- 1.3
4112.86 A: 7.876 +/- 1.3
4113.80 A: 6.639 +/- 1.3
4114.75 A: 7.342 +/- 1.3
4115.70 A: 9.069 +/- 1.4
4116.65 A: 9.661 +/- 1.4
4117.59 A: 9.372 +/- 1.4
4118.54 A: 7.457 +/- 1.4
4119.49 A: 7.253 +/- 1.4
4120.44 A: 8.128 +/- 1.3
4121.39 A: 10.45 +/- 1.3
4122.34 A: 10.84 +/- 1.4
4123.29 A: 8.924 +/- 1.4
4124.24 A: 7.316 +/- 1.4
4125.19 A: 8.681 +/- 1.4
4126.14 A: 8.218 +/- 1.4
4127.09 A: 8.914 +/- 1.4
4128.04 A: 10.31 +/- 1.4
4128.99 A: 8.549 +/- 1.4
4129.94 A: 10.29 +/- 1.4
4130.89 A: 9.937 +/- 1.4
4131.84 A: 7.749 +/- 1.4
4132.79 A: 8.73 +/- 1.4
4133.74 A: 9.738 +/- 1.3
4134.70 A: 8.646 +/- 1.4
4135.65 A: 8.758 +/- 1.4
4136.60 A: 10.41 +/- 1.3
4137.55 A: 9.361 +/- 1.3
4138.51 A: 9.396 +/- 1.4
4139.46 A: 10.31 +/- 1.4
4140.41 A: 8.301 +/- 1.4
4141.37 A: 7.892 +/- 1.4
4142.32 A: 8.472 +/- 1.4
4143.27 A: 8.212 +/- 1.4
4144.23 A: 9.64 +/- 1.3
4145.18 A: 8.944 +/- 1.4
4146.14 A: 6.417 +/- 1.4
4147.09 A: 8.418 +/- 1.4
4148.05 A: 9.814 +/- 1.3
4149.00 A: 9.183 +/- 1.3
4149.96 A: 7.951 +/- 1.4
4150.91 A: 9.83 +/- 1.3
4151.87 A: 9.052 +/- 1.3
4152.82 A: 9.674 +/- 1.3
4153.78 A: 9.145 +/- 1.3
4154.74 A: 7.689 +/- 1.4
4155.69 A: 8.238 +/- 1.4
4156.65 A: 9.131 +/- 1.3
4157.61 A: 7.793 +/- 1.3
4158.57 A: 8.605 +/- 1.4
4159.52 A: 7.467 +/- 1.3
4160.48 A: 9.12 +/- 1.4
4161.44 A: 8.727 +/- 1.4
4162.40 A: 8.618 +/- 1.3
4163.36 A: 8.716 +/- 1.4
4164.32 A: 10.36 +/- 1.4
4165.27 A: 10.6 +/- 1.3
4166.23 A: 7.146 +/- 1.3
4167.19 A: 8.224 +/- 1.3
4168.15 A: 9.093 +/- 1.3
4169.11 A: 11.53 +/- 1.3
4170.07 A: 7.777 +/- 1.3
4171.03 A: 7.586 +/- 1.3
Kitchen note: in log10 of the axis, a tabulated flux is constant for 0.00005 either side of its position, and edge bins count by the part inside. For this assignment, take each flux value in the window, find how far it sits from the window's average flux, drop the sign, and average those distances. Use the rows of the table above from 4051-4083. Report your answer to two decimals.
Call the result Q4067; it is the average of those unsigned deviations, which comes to 1.14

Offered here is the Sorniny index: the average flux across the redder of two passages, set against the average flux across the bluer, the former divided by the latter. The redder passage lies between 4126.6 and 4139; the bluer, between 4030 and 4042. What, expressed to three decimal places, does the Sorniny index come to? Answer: 0.990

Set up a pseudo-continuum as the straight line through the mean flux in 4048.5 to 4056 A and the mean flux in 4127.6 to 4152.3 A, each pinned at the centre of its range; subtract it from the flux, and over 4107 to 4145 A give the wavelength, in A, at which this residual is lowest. 4108.12 A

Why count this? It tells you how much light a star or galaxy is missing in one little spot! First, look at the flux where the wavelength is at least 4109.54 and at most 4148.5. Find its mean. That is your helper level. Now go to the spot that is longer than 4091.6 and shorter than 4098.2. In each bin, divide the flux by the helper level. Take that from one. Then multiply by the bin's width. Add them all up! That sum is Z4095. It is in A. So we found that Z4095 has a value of 0.79 A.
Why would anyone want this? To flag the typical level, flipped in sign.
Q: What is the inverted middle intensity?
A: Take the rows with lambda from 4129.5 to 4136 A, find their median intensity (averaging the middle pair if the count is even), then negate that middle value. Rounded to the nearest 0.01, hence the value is -8.76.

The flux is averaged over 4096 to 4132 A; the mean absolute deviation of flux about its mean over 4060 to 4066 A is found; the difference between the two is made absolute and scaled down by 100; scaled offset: 0.0709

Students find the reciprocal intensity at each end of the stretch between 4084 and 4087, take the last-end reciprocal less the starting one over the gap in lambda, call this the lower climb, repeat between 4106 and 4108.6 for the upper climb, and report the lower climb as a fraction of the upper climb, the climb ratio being -3.5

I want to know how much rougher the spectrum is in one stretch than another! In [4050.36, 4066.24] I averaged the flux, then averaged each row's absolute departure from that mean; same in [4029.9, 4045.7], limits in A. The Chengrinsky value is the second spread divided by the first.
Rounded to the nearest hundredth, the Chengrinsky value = 0.84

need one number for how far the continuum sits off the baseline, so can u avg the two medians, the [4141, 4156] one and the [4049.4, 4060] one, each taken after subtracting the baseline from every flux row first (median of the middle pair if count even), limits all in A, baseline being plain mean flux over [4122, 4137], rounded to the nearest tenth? 0.0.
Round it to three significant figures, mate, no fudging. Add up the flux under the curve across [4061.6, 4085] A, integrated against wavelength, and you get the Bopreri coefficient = 198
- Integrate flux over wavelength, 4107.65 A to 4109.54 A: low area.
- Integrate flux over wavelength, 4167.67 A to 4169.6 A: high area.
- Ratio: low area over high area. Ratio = 0.67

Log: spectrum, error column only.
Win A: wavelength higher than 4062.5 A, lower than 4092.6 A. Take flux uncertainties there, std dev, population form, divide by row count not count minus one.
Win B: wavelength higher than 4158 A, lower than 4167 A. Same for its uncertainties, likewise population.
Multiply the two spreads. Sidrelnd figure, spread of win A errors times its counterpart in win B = 0.0018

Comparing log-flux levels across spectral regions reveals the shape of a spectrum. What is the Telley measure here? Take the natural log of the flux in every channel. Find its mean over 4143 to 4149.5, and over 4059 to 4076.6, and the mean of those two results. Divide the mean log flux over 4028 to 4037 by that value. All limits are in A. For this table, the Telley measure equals 1.02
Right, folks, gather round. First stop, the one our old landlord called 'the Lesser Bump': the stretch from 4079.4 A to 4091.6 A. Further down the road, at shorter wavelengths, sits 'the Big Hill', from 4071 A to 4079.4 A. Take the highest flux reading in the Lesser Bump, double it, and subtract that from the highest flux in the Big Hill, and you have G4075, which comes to -12.5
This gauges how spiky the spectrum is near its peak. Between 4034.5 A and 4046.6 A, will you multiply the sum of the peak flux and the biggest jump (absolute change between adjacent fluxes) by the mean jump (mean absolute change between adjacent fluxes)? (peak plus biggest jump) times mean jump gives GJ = 19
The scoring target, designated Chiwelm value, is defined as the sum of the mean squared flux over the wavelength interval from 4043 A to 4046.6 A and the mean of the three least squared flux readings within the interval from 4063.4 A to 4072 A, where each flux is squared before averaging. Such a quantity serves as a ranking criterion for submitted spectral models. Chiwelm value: 141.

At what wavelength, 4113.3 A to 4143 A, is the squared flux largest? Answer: 4122.34 A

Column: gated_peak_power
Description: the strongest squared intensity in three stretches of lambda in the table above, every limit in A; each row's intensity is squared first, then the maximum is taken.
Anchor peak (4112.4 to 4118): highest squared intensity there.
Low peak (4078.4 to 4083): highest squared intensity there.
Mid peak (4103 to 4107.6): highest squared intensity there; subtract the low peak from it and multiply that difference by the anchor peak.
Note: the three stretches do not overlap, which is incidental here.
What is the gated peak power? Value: -4813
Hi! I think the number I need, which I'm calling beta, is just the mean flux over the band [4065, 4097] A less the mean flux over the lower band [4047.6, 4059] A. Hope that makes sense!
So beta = -0.96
